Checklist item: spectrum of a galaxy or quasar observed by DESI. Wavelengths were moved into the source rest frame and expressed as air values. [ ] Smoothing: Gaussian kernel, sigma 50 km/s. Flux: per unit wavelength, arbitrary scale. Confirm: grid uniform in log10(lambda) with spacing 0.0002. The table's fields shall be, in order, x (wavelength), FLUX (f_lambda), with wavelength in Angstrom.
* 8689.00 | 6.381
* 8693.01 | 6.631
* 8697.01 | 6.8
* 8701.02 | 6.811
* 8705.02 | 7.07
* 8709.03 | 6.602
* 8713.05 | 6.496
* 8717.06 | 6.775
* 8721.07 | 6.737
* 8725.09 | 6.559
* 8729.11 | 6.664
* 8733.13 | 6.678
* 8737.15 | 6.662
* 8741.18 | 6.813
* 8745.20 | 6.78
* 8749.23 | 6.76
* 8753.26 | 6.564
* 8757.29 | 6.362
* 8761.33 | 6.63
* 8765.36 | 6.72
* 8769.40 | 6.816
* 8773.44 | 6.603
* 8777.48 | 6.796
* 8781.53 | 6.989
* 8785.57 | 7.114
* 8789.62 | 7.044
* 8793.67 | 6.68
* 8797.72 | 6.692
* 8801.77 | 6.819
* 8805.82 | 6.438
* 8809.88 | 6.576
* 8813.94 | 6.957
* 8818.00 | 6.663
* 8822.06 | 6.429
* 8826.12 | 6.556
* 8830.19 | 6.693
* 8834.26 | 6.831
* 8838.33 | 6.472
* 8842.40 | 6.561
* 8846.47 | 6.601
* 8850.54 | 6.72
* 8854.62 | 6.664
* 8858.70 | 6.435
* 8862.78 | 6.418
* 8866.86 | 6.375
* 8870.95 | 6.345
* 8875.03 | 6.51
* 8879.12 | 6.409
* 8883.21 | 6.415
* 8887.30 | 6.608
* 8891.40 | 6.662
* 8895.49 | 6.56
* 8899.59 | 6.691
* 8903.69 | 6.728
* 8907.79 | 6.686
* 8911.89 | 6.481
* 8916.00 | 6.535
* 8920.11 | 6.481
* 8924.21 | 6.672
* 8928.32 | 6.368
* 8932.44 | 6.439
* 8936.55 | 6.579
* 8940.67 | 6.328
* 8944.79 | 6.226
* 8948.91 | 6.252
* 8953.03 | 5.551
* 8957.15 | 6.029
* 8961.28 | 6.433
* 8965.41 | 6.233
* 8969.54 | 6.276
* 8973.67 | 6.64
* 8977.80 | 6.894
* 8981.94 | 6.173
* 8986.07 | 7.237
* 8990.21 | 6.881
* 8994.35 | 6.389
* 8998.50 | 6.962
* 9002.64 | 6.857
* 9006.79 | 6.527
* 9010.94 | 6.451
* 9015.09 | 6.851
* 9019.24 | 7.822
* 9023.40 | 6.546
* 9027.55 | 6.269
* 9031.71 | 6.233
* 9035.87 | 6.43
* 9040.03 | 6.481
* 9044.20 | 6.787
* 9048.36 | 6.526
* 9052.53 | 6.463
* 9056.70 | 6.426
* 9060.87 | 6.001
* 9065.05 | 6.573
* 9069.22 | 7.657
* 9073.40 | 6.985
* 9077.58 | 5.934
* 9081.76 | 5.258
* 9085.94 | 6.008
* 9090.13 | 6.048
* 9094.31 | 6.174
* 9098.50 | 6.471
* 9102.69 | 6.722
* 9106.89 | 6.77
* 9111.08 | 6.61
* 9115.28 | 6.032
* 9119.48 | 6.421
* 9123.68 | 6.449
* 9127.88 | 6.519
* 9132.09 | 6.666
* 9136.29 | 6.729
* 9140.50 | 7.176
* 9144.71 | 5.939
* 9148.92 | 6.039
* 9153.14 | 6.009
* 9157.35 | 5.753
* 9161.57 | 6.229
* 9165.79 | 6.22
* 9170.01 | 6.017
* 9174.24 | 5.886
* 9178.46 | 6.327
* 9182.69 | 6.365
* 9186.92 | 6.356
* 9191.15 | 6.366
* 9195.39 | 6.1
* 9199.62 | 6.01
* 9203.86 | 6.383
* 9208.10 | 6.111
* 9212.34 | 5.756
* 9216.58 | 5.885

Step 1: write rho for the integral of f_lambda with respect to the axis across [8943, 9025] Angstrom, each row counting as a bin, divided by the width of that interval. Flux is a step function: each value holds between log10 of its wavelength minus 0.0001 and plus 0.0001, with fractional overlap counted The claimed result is 6.6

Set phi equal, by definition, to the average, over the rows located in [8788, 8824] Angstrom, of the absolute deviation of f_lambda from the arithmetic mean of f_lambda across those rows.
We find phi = 0.16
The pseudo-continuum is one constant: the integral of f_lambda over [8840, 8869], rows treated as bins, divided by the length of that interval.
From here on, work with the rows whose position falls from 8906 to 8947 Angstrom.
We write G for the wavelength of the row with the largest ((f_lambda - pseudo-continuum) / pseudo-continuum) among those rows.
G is 8907.79 Angstrom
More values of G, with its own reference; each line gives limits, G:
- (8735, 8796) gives 8785.57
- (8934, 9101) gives 9019.24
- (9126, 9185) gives 9140.50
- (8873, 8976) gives 8903.69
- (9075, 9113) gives 9106.89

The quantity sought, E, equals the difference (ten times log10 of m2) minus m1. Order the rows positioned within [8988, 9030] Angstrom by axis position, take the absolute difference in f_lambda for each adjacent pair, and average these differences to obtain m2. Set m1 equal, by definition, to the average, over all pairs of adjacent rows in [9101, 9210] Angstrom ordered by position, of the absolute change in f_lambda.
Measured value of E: -3.2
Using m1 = 0.23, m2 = 0.50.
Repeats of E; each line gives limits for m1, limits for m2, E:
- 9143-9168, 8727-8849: -8.1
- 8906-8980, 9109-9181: -5.6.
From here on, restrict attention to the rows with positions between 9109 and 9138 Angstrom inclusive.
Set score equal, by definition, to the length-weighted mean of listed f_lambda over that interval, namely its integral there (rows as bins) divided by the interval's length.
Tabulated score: 6.49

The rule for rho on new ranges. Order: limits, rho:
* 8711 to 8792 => 6.7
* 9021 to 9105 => 6.4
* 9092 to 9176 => 6.3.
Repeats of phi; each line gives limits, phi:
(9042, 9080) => 0.37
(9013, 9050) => 0.33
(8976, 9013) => 0.29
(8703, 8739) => 0.11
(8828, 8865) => 0.11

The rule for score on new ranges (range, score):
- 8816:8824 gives 6.55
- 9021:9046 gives 6.47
